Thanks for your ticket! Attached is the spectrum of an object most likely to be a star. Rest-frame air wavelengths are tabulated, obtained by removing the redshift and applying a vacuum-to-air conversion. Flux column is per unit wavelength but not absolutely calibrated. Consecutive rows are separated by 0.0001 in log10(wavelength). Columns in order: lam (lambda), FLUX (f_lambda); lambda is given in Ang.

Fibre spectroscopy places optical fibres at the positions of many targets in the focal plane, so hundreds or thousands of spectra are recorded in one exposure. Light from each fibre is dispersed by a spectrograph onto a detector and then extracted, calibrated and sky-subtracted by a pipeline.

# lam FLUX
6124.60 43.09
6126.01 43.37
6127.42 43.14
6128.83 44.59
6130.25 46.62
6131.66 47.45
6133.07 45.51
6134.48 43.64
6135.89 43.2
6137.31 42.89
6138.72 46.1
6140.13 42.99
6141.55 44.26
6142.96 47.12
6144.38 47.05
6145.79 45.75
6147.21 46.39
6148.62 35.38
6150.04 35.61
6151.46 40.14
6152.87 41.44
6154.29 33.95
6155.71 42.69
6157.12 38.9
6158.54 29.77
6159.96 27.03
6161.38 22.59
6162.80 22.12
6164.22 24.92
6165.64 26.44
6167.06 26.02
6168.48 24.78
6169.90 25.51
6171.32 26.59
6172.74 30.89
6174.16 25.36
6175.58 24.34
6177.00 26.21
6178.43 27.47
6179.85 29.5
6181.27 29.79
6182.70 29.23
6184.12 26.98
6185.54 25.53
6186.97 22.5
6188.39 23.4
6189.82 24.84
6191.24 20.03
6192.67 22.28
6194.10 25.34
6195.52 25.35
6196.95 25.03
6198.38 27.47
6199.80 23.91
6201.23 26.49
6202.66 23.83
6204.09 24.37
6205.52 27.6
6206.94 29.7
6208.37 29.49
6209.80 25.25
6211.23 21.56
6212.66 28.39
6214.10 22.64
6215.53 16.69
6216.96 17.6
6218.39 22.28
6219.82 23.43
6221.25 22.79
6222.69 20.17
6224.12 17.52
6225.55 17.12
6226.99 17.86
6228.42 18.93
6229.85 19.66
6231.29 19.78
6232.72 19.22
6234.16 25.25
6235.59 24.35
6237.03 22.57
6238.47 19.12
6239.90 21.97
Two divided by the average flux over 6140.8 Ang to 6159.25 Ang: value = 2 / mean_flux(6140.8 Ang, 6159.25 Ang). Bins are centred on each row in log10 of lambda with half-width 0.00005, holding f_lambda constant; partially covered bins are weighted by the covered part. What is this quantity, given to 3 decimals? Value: 0.049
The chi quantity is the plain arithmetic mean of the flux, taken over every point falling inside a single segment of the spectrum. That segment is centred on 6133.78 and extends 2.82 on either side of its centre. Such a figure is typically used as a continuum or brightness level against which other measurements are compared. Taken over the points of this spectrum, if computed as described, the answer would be 45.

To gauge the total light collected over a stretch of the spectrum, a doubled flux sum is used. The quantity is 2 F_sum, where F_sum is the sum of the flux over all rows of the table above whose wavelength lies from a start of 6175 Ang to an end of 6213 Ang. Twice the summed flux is 1392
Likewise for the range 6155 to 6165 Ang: 416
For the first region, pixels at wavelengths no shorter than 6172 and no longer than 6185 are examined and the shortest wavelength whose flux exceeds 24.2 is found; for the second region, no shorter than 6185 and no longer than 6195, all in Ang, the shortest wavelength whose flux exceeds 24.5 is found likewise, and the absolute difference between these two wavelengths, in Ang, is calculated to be 12.8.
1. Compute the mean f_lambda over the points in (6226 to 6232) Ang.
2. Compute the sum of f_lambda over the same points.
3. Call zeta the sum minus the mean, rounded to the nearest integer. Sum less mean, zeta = 57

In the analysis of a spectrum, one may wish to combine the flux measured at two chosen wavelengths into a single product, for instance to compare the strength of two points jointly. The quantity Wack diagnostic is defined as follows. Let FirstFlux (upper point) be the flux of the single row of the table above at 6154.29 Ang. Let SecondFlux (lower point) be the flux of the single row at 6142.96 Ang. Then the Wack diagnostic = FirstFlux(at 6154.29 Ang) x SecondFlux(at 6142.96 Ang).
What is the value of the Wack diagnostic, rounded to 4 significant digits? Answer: 1600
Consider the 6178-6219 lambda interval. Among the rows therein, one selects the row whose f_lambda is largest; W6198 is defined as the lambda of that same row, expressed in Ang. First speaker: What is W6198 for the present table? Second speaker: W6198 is 6181.27 Ang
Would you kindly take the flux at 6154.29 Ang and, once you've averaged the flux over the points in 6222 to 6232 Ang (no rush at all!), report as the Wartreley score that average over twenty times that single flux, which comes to 0.028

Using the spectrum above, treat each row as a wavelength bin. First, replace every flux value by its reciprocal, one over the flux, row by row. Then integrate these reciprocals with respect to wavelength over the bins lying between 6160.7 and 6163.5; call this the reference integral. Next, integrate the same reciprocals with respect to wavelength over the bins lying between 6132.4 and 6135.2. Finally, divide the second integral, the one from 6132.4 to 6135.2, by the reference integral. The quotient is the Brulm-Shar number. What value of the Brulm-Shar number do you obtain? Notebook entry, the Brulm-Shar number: 0.50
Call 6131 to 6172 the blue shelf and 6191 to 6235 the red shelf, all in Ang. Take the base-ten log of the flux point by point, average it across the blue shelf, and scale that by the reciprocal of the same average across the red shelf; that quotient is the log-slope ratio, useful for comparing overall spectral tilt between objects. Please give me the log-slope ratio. 1.15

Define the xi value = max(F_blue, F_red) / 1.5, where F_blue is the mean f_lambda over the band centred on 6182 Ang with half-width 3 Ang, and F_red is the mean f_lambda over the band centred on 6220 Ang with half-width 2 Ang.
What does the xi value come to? 19.2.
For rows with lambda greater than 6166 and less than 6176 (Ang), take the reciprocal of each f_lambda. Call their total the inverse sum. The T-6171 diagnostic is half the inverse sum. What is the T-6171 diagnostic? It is 0.13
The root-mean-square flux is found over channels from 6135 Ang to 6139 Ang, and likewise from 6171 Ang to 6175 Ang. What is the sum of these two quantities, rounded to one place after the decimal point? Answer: 71.8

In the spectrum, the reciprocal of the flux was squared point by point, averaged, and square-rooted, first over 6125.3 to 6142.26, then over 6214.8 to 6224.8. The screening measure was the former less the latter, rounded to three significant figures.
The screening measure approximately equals -0.0286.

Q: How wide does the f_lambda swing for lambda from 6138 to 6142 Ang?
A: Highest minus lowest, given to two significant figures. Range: 3.1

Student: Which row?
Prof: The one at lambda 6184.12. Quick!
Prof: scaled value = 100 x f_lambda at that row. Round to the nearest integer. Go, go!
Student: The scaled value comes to 2698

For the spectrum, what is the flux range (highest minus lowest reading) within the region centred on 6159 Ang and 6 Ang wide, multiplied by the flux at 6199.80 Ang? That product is 390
